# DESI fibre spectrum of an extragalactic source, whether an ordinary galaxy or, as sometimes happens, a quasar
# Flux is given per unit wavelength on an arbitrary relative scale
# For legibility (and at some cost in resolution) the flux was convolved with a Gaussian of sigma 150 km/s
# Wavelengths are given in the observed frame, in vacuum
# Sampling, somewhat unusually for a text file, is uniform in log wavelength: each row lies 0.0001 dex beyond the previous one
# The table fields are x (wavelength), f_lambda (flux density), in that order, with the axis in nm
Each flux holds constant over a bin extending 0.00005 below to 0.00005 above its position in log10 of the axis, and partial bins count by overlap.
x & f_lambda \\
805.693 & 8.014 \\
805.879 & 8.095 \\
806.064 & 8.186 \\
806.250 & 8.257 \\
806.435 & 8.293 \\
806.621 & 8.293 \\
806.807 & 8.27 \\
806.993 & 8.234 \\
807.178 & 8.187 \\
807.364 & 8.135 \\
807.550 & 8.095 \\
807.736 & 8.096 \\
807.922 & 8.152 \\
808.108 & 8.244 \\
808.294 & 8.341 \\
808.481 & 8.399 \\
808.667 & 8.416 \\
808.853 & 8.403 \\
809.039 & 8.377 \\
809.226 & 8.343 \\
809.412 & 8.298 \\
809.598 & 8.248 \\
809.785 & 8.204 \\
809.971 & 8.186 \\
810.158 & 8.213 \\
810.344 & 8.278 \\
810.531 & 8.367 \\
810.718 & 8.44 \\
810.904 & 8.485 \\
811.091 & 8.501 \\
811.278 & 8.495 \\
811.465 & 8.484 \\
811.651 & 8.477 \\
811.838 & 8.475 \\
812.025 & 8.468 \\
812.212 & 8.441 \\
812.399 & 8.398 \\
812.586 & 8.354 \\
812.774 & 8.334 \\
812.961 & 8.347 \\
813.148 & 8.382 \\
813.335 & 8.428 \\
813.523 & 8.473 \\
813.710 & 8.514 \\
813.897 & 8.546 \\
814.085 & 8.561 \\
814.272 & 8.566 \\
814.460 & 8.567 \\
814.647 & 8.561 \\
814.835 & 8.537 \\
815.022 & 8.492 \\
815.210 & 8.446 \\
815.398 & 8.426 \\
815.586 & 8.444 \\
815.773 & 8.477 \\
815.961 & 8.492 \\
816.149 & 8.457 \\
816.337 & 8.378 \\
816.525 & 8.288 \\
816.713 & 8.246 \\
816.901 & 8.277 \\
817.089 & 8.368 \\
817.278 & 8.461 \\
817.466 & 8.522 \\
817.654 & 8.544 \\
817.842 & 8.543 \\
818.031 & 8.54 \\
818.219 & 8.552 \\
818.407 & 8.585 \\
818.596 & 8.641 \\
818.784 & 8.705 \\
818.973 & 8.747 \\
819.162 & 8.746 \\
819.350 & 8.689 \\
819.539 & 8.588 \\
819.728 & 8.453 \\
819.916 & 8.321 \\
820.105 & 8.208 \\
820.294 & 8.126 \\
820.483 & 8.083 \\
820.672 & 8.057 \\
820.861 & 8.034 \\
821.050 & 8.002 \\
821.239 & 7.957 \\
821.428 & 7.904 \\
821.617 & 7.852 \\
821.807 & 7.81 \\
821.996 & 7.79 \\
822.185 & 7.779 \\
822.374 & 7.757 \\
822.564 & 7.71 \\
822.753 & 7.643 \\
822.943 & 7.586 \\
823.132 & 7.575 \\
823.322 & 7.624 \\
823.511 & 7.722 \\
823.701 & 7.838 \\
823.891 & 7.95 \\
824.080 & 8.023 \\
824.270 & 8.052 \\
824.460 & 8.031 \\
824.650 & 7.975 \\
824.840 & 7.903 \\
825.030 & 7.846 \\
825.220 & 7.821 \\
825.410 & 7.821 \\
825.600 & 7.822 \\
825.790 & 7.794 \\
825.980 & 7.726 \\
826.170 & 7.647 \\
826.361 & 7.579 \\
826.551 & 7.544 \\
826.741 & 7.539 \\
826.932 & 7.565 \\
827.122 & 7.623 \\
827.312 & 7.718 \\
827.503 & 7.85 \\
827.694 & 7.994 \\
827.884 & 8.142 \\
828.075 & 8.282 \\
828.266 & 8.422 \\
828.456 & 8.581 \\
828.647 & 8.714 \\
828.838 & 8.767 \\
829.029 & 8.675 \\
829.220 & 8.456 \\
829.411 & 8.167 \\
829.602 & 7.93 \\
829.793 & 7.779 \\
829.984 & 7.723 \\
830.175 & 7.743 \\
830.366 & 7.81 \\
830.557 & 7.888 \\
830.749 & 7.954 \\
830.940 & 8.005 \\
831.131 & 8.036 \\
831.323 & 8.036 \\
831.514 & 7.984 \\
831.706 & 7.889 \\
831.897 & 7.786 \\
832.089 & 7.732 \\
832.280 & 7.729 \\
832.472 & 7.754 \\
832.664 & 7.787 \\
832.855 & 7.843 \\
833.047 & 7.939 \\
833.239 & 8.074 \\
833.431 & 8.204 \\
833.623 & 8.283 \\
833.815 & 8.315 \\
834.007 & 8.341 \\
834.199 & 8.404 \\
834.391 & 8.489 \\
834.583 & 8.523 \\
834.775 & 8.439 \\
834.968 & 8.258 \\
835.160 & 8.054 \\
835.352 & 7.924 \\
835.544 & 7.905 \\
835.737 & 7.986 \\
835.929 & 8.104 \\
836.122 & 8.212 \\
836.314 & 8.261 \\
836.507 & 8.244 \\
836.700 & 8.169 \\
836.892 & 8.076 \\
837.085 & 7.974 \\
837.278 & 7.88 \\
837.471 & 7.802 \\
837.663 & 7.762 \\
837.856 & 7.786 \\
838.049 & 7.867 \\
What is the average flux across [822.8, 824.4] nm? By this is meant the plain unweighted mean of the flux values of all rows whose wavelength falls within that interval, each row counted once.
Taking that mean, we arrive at 7.80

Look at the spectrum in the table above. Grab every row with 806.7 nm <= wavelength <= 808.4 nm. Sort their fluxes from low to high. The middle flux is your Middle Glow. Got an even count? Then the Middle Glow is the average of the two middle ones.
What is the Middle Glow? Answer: 8.2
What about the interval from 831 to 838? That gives 8.0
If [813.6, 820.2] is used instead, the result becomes 8.5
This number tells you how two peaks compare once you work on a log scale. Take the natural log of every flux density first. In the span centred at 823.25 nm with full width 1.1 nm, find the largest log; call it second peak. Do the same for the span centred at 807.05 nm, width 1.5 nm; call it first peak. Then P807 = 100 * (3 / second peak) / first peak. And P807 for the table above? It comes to 68.9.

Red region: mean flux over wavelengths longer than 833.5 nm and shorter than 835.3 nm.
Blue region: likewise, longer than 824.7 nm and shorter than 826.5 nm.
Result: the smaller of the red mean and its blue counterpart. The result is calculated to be 7.77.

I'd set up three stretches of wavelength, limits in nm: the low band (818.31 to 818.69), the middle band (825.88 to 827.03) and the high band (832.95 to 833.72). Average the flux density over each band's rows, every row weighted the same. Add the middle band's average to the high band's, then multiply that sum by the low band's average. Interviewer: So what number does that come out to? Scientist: 135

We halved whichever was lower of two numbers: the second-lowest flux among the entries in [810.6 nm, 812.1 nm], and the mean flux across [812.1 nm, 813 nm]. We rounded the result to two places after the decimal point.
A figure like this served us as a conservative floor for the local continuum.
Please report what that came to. 4.19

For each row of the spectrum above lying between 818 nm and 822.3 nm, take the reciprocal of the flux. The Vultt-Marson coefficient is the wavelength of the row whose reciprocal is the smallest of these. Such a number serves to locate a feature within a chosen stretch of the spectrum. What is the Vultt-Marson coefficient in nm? 818.973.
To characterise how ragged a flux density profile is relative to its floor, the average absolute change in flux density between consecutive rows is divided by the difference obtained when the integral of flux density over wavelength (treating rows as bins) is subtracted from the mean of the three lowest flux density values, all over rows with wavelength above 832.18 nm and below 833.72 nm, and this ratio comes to -0.018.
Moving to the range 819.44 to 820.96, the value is -0.018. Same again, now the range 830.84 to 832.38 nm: -0.011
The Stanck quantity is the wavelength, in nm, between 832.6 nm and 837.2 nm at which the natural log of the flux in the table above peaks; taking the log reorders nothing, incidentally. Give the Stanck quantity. 834.583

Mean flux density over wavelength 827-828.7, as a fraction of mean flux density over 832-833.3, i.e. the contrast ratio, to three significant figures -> 1.04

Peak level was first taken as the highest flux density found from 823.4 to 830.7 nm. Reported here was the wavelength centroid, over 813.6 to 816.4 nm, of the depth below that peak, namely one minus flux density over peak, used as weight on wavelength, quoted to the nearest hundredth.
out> 815.16 nm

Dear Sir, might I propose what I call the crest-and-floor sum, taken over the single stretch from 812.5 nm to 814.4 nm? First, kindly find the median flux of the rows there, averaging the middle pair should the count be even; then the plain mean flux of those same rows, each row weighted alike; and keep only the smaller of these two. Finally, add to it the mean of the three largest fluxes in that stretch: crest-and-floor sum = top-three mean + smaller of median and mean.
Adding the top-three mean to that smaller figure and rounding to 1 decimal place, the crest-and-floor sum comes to 17.0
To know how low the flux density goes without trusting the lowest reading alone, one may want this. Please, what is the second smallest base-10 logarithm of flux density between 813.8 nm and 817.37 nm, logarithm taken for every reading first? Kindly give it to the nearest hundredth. 0.92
